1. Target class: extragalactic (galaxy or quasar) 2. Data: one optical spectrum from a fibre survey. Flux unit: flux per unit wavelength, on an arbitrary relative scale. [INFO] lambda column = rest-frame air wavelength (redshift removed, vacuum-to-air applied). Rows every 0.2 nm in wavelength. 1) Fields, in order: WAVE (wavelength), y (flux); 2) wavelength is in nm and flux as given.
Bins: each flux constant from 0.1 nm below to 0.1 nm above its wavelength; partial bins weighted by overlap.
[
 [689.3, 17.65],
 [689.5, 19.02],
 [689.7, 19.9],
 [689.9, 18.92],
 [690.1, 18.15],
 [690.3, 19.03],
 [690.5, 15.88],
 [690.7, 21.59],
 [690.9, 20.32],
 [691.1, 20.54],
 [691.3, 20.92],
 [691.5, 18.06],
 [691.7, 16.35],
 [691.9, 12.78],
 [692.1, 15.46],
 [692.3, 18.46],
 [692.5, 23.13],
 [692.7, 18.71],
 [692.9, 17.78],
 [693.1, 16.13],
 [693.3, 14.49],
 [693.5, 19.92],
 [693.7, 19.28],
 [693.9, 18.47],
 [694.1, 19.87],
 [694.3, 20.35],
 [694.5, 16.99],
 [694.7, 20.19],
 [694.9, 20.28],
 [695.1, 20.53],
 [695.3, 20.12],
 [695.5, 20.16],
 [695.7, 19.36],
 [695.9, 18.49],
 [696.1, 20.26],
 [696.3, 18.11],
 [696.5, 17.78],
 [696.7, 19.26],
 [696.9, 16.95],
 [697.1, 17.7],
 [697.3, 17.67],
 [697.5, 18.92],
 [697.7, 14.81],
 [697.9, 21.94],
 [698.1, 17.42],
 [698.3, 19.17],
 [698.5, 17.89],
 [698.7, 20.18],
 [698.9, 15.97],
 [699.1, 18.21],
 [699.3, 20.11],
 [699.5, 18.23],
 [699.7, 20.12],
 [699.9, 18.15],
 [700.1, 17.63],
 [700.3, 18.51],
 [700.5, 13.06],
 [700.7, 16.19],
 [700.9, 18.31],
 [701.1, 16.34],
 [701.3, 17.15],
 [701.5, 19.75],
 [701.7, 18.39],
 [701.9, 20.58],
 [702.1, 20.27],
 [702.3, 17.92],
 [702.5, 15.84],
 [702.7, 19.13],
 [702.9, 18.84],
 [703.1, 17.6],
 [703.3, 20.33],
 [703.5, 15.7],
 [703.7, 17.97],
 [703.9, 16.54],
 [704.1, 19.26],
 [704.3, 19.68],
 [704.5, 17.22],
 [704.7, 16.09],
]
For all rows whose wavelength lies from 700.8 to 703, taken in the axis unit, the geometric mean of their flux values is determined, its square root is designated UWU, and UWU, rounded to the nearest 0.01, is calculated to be 4.28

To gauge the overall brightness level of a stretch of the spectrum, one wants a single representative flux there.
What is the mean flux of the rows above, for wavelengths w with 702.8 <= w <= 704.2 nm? 18.0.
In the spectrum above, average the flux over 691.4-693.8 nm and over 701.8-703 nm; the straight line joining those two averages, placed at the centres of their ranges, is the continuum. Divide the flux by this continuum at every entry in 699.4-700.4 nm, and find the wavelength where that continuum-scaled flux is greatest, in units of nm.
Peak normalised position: 699.7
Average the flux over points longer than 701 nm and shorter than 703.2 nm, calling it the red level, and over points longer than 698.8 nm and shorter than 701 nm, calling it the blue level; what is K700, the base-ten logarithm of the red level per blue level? 0.016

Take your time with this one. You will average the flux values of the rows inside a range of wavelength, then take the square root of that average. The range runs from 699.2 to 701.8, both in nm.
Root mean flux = 4.22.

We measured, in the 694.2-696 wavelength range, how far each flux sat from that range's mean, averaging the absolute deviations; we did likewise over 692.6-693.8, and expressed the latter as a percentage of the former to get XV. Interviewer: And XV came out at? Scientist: 181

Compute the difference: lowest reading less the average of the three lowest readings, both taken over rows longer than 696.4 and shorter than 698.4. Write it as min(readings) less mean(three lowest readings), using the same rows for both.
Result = -1.6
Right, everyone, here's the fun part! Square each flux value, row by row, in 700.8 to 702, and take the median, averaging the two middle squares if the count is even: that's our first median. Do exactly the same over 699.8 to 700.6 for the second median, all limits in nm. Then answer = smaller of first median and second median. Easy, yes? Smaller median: 320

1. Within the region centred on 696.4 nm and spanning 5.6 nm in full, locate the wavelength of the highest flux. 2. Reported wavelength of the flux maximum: 697.9 nm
